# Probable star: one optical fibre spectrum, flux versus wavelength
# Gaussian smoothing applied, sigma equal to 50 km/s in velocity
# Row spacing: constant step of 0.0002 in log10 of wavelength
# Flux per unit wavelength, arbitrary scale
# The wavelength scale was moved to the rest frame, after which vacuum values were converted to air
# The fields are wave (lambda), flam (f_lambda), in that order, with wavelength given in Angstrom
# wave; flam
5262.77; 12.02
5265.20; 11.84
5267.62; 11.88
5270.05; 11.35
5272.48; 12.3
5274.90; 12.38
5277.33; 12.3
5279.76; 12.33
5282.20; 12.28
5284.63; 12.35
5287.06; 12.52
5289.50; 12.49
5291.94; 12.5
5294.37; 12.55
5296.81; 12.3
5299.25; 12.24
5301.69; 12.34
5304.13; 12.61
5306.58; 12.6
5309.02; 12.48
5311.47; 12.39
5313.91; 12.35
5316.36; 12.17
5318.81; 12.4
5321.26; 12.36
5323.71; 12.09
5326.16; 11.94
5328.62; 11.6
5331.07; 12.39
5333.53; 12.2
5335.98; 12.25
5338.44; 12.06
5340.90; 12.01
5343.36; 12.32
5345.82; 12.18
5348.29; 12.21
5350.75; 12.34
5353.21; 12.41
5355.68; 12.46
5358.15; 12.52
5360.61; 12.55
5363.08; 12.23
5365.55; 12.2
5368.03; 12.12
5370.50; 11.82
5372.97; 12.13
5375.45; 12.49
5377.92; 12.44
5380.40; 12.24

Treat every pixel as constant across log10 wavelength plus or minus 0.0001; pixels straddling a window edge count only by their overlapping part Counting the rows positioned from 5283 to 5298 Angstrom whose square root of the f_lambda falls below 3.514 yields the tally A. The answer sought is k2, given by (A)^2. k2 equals 1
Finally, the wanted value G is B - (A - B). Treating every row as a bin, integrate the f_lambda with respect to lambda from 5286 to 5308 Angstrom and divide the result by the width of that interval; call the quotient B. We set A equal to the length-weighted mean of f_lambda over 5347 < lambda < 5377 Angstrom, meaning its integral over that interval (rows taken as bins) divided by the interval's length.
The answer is 12.6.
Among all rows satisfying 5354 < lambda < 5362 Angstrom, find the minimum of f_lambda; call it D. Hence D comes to 12.46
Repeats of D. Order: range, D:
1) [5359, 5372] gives 11.82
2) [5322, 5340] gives 11.6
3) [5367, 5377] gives 11.82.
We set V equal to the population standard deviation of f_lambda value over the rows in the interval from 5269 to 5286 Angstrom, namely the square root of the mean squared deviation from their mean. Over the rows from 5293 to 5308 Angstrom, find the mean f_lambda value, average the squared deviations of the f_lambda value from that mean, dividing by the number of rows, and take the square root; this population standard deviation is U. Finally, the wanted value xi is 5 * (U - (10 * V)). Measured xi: -16.3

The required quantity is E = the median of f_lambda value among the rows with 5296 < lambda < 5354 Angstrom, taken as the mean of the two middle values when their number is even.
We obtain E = 12.3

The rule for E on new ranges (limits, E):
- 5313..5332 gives 12.3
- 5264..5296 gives 12.3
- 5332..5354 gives 12.2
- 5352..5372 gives 12.3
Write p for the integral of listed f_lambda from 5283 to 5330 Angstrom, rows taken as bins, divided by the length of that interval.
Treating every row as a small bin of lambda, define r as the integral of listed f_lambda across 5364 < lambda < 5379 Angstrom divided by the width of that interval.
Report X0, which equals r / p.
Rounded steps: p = 12.3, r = 12.2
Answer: 0.989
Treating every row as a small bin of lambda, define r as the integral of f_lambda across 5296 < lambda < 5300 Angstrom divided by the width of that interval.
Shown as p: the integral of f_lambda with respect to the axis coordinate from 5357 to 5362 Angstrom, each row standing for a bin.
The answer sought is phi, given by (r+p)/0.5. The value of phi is 150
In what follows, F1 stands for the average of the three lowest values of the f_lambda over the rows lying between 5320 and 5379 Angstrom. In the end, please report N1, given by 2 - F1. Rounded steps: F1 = 11.8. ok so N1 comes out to -9.8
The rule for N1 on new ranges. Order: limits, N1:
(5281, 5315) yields -10.3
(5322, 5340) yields -9.9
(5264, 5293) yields -9.7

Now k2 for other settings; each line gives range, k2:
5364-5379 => 16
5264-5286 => 49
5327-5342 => 25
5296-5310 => 9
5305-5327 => 9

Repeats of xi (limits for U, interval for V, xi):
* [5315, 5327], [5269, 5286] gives -16.2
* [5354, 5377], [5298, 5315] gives -5.3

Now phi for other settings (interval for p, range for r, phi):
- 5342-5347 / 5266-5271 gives 146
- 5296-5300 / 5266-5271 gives 121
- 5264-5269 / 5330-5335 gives 143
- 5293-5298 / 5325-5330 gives 148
